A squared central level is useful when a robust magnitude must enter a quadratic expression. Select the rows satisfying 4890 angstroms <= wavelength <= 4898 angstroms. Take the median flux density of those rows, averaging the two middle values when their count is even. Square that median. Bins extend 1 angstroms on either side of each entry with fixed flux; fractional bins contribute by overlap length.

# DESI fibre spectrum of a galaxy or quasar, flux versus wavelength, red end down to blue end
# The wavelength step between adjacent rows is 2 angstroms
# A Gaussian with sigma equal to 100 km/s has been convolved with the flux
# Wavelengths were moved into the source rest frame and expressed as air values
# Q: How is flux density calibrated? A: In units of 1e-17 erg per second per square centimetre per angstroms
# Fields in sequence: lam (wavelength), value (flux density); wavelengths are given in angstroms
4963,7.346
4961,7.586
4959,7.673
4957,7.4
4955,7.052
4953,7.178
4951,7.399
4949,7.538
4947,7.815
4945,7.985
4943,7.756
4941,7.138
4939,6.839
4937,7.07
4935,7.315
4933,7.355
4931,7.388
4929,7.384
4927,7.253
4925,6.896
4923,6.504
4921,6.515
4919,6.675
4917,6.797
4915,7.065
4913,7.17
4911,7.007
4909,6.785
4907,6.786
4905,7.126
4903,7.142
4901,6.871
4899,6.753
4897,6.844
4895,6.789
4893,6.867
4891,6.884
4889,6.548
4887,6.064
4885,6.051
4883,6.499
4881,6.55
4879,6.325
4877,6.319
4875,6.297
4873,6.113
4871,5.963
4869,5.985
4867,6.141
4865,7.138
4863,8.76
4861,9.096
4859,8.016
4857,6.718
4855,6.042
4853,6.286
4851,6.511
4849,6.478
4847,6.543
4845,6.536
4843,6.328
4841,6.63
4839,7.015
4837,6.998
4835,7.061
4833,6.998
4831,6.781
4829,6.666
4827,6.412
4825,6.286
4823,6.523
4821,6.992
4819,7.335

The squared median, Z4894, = 47.0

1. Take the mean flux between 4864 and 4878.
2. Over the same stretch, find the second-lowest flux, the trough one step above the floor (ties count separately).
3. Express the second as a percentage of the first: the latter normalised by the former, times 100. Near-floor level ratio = 95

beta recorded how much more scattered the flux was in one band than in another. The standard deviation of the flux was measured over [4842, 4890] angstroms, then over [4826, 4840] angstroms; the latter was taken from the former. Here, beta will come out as 0.59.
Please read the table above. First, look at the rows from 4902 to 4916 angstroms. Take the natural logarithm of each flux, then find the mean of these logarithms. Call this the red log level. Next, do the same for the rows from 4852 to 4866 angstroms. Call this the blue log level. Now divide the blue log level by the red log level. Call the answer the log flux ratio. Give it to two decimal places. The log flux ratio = 1.02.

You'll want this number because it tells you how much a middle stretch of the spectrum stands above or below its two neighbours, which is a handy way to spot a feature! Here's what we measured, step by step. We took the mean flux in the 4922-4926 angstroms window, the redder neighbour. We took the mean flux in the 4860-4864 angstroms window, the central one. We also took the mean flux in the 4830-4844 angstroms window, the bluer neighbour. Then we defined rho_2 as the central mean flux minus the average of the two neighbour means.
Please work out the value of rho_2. 2.16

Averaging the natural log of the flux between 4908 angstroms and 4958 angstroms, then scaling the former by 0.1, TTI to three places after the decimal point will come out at 0.197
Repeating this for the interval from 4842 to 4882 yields 0.190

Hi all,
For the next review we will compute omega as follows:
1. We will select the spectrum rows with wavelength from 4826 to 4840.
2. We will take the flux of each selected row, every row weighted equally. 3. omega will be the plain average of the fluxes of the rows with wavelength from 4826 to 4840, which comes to 6.85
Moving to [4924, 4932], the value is 7.23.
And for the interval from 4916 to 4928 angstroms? 6.77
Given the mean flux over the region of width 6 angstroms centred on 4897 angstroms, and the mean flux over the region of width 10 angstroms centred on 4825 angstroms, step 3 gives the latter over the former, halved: 0.484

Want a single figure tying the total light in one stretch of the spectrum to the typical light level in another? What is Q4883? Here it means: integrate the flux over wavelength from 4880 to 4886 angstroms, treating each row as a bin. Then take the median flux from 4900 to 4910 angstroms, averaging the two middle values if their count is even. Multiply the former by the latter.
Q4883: 262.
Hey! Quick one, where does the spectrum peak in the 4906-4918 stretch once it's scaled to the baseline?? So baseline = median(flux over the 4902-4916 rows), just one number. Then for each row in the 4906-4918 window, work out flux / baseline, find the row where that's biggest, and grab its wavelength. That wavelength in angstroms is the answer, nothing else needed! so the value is 4913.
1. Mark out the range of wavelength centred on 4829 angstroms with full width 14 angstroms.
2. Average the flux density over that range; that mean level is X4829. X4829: 6.68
